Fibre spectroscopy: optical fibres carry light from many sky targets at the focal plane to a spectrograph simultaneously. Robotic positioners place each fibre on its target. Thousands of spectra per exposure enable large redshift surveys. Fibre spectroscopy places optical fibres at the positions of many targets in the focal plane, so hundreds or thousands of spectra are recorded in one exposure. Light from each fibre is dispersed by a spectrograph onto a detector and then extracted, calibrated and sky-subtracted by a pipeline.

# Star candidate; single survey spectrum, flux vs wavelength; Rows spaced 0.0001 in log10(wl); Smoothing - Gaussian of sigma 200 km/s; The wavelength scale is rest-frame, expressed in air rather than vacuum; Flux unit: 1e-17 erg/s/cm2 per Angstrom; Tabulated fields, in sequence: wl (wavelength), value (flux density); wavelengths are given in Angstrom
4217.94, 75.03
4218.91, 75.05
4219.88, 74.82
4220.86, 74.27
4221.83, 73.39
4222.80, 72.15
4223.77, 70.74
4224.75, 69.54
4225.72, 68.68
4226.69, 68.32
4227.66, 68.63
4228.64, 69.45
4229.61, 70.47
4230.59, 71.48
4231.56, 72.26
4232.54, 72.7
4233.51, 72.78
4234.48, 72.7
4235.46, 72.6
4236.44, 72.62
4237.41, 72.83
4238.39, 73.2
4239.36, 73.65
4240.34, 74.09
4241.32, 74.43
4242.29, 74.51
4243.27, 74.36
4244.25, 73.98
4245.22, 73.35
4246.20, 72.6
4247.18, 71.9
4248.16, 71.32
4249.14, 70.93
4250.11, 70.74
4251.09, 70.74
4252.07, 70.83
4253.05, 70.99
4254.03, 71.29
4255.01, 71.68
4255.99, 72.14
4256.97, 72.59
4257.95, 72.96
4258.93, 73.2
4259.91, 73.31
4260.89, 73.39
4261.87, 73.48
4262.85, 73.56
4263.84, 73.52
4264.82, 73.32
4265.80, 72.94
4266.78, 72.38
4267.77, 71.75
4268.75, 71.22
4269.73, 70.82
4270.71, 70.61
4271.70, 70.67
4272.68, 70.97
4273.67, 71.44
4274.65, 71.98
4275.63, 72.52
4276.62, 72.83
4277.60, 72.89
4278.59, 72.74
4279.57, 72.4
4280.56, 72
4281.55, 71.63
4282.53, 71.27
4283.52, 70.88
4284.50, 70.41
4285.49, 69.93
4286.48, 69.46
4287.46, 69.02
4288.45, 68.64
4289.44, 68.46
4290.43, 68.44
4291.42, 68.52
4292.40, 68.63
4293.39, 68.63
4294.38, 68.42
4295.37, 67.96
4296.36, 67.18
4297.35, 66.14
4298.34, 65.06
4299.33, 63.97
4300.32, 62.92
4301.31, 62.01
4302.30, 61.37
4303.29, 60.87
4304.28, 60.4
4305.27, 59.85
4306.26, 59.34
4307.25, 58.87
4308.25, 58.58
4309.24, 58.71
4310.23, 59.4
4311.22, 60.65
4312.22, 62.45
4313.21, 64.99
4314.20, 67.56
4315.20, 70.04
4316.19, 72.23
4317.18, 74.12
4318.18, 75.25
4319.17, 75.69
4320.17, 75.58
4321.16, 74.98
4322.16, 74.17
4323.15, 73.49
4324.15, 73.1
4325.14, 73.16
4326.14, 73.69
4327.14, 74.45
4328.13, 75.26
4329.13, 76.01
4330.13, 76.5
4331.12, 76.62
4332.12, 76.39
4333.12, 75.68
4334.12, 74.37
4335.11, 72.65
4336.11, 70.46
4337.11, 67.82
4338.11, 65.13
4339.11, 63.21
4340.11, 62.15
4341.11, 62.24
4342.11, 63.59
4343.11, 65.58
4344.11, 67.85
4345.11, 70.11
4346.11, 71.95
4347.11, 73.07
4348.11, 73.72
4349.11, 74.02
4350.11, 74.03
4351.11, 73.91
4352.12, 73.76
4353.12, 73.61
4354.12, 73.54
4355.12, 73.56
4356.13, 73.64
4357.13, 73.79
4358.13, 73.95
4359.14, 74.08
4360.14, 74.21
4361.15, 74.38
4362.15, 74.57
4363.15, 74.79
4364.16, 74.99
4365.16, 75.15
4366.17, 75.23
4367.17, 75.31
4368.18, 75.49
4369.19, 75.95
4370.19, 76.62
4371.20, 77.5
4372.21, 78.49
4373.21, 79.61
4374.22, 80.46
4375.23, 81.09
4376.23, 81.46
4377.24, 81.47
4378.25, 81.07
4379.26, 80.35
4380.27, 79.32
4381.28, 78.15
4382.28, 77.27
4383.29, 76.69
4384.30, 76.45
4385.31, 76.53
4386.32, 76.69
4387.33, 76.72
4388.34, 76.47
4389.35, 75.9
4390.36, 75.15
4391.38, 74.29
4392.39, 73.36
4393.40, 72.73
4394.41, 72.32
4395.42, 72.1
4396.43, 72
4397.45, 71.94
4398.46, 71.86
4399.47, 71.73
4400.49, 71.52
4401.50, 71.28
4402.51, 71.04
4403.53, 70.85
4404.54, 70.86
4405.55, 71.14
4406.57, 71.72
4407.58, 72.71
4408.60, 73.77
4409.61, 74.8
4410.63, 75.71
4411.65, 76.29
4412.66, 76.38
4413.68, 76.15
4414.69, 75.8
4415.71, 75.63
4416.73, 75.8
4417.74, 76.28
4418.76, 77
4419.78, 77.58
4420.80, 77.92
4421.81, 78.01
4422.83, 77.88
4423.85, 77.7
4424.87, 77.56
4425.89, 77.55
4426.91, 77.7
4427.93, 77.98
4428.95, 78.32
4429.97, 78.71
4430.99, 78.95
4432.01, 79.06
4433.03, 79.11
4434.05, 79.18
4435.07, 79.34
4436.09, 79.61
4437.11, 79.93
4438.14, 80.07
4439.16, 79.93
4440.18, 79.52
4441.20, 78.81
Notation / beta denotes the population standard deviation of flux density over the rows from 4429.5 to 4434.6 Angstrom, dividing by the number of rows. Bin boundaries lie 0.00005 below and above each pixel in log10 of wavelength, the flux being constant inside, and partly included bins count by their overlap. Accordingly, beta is 0.16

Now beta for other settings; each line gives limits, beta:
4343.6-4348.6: 2.13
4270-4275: 0.51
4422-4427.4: 0.12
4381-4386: 0.63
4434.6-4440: 0.27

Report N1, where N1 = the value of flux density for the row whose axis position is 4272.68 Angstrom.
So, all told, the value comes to 70.97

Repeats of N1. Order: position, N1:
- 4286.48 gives 69.46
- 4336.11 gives 70.46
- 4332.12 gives 76.39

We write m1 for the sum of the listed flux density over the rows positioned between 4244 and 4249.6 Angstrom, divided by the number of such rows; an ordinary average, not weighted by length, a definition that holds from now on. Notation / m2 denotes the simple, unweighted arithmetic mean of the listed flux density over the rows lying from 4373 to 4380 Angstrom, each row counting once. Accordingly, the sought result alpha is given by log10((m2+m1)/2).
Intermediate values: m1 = 72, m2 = 81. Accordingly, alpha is 1.88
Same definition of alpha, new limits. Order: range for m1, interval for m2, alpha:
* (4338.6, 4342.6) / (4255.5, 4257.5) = 1.83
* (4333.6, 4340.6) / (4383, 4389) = 1.86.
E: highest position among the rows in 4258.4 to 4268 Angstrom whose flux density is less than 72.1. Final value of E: 4267.77 Angstrom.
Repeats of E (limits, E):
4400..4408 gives 4406.57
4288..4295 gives 4294.38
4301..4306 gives 4305.27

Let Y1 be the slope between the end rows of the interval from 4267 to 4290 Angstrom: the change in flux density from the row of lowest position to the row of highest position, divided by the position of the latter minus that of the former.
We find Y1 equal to -0.15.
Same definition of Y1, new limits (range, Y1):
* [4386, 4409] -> -0.13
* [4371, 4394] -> -0.21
